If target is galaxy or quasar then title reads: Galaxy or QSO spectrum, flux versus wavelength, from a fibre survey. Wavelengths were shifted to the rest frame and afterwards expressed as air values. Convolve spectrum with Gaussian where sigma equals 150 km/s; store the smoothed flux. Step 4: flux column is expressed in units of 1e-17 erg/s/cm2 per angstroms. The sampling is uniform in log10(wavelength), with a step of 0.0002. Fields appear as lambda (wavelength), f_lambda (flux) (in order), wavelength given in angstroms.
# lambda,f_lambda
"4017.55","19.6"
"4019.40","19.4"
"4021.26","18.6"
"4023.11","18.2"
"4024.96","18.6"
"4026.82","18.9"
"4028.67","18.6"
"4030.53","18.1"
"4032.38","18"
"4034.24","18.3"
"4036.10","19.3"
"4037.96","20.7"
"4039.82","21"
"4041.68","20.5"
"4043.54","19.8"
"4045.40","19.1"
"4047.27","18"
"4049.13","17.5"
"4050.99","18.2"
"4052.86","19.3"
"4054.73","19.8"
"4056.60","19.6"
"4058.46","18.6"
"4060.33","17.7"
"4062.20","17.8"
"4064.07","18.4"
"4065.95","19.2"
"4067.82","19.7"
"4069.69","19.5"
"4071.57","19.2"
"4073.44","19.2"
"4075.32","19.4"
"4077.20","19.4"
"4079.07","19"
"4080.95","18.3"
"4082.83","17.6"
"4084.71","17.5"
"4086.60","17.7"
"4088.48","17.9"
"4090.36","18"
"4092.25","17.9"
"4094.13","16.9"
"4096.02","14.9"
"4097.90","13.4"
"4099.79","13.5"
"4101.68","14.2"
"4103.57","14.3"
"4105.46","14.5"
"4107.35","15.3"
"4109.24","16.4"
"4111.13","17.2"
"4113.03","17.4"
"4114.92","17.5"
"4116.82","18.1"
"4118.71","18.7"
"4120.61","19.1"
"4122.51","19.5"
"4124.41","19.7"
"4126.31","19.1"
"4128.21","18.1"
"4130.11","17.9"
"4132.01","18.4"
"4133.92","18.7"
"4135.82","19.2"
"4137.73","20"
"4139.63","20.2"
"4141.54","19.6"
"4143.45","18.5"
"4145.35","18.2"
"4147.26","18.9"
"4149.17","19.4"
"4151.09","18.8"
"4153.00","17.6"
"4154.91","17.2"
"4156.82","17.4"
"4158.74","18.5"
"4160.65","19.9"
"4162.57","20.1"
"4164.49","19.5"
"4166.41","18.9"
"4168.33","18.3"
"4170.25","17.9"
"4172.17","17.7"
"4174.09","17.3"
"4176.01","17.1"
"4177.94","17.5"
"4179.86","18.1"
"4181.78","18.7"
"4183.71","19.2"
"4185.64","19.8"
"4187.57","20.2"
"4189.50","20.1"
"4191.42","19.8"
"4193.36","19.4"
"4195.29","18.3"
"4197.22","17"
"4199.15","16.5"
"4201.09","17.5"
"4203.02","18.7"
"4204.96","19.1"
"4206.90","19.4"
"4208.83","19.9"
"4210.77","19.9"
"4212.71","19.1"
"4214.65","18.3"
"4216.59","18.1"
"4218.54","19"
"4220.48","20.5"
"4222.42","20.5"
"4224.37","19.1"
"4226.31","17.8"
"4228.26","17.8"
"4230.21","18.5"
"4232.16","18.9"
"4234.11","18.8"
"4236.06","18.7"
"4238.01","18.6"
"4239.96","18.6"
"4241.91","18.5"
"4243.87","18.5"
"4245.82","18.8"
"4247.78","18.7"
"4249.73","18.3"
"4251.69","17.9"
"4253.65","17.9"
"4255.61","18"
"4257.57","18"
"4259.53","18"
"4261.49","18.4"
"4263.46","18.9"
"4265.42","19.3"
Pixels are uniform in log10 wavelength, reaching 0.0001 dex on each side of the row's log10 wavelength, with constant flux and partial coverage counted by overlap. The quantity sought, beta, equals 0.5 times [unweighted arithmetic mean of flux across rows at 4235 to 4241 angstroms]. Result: 9.32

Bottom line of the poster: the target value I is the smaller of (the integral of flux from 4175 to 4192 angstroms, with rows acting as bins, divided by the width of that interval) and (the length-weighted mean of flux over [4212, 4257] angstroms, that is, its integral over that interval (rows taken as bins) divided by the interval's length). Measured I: 18.64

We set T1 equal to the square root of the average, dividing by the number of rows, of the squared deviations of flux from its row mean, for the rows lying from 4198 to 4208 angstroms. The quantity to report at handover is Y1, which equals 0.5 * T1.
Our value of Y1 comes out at 0.5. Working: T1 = 1.1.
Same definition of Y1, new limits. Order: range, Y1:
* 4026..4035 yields 0.2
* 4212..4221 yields 0.4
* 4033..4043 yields 0.5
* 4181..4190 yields 0.3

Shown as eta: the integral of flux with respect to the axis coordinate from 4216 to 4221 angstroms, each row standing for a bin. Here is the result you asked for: 96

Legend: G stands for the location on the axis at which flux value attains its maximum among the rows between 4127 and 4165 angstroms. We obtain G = 4139.63 angstroms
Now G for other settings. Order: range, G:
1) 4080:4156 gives 4139.63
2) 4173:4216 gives 4187.57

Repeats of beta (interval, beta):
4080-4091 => 8.92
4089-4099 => 8.11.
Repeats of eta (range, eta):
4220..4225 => 100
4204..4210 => 117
